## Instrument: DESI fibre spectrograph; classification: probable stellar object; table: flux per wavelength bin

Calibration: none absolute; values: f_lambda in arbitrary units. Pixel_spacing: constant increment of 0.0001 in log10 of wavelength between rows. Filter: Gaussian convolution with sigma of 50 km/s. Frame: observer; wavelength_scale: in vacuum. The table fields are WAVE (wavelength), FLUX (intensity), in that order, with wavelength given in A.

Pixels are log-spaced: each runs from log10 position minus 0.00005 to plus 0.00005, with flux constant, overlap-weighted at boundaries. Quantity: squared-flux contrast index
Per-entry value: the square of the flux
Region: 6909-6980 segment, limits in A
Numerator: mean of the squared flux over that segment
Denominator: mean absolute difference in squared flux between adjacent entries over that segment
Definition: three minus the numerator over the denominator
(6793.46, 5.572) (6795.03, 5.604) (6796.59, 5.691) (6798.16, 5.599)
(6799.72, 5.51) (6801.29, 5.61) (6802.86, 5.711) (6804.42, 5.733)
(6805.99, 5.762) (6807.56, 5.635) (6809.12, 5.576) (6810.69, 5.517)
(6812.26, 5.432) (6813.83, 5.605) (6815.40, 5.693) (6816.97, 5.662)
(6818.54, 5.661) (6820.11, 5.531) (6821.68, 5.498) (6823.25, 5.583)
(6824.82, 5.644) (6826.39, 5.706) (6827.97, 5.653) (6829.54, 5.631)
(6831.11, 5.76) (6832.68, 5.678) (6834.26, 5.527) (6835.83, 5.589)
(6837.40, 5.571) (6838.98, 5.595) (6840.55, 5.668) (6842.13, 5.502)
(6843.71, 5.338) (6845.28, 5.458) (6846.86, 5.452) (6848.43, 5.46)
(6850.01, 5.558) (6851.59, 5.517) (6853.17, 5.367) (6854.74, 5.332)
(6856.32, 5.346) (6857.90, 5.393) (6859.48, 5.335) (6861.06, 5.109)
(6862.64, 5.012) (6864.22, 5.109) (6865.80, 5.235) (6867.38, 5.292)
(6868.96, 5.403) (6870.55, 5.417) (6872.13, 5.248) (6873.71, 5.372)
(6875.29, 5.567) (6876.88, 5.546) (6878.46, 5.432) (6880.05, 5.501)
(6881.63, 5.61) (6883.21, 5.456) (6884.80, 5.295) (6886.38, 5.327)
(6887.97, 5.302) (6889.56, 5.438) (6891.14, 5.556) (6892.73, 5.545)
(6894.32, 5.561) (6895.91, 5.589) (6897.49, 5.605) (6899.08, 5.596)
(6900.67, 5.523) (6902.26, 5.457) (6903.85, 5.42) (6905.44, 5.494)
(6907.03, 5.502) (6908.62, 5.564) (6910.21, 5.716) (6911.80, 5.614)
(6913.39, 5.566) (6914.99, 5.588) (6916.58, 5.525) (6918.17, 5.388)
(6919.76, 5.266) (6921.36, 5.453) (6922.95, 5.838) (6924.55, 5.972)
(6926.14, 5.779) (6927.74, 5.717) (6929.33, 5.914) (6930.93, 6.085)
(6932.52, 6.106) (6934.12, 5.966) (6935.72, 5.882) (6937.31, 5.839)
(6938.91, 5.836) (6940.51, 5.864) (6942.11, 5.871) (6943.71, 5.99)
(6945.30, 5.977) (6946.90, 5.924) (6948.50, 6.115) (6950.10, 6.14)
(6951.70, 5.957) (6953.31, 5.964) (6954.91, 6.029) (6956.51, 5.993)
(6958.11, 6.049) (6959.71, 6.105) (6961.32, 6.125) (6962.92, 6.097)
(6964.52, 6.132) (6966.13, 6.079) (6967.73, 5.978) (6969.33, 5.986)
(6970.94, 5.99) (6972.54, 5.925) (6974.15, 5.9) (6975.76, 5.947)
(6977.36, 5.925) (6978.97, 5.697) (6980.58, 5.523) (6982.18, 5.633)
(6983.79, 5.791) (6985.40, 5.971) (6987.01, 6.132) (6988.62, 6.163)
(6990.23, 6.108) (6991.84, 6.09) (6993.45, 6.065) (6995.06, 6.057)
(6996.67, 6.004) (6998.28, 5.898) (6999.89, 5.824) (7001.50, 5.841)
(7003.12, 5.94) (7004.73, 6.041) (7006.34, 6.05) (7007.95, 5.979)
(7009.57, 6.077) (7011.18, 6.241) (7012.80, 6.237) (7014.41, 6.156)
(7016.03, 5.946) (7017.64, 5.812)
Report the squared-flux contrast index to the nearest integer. -33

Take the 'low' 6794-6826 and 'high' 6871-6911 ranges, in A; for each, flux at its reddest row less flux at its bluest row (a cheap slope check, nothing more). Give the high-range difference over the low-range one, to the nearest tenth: 11.7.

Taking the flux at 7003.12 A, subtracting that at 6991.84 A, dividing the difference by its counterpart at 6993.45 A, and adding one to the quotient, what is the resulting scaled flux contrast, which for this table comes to 0.98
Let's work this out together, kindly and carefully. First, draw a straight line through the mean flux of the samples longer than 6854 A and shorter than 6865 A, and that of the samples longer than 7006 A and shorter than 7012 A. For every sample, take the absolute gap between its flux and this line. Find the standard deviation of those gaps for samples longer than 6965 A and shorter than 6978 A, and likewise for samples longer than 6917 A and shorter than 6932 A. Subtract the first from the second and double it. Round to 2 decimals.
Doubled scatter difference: 0.08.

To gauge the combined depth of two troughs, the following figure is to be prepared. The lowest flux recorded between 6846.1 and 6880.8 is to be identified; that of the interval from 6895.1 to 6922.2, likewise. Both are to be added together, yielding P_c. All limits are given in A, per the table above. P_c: 10.3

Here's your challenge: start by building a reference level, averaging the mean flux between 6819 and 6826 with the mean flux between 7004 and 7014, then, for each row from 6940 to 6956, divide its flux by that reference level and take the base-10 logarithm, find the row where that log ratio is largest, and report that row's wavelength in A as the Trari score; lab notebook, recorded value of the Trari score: 6950.10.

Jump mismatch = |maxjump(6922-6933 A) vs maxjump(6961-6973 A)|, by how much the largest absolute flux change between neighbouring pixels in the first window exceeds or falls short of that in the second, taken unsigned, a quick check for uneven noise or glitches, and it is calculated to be 0.096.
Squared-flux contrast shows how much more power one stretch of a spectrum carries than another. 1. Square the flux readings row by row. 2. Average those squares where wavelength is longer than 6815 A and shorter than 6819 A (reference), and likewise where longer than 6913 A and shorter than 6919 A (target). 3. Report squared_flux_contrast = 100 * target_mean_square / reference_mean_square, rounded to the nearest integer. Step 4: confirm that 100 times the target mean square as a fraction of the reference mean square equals 95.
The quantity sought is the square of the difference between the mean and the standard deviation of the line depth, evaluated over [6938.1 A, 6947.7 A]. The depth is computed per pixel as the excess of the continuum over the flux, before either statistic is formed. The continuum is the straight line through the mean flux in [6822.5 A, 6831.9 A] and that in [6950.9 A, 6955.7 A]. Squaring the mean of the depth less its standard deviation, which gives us 0.000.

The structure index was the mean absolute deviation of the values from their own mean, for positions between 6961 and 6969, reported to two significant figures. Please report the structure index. 0.043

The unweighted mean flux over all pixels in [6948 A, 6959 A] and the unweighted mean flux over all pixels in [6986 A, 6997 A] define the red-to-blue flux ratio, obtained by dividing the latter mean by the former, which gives 1.01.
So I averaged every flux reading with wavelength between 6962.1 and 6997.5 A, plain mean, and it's 6.0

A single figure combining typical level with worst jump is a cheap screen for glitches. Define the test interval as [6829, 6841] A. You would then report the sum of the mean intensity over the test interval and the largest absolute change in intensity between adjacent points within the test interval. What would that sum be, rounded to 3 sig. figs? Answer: 5.78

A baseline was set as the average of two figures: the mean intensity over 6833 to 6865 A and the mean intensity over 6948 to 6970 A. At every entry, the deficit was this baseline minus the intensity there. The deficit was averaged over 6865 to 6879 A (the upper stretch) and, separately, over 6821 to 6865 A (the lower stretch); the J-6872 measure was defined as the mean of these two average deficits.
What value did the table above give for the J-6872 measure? 0.3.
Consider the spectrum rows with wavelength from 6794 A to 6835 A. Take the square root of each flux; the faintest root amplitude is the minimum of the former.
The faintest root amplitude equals 2.33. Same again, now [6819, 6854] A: 2.31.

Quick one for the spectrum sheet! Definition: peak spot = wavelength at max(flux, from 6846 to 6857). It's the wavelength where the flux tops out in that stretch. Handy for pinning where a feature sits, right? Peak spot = 6850.01 A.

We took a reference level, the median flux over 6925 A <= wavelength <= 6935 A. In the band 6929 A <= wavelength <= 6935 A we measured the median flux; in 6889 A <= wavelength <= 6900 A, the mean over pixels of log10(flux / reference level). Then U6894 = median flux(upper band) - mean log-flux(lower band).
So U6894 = 6.05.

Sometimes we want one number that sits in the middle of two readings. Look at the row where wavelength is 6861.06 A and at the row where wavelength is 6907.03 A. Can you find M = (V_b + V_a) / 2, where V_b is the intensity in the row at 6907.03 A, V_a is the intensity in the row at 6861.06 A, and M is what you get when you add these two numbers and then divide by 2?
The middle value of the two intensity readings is 5.31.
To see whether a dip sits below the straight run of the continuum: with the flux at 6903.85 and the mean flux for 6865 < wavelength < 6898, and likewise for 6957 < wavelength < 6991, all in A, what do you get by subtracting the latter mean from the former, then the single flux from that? -5.9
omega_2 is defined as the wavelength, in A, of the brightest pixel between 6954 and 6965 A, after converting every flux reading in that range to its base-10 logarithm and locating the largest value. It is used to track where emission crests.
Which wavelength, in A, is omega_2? 6964.52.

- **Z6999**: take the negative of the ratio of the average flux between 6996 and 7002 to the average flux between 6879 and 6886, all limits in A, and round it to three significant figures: -1.08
